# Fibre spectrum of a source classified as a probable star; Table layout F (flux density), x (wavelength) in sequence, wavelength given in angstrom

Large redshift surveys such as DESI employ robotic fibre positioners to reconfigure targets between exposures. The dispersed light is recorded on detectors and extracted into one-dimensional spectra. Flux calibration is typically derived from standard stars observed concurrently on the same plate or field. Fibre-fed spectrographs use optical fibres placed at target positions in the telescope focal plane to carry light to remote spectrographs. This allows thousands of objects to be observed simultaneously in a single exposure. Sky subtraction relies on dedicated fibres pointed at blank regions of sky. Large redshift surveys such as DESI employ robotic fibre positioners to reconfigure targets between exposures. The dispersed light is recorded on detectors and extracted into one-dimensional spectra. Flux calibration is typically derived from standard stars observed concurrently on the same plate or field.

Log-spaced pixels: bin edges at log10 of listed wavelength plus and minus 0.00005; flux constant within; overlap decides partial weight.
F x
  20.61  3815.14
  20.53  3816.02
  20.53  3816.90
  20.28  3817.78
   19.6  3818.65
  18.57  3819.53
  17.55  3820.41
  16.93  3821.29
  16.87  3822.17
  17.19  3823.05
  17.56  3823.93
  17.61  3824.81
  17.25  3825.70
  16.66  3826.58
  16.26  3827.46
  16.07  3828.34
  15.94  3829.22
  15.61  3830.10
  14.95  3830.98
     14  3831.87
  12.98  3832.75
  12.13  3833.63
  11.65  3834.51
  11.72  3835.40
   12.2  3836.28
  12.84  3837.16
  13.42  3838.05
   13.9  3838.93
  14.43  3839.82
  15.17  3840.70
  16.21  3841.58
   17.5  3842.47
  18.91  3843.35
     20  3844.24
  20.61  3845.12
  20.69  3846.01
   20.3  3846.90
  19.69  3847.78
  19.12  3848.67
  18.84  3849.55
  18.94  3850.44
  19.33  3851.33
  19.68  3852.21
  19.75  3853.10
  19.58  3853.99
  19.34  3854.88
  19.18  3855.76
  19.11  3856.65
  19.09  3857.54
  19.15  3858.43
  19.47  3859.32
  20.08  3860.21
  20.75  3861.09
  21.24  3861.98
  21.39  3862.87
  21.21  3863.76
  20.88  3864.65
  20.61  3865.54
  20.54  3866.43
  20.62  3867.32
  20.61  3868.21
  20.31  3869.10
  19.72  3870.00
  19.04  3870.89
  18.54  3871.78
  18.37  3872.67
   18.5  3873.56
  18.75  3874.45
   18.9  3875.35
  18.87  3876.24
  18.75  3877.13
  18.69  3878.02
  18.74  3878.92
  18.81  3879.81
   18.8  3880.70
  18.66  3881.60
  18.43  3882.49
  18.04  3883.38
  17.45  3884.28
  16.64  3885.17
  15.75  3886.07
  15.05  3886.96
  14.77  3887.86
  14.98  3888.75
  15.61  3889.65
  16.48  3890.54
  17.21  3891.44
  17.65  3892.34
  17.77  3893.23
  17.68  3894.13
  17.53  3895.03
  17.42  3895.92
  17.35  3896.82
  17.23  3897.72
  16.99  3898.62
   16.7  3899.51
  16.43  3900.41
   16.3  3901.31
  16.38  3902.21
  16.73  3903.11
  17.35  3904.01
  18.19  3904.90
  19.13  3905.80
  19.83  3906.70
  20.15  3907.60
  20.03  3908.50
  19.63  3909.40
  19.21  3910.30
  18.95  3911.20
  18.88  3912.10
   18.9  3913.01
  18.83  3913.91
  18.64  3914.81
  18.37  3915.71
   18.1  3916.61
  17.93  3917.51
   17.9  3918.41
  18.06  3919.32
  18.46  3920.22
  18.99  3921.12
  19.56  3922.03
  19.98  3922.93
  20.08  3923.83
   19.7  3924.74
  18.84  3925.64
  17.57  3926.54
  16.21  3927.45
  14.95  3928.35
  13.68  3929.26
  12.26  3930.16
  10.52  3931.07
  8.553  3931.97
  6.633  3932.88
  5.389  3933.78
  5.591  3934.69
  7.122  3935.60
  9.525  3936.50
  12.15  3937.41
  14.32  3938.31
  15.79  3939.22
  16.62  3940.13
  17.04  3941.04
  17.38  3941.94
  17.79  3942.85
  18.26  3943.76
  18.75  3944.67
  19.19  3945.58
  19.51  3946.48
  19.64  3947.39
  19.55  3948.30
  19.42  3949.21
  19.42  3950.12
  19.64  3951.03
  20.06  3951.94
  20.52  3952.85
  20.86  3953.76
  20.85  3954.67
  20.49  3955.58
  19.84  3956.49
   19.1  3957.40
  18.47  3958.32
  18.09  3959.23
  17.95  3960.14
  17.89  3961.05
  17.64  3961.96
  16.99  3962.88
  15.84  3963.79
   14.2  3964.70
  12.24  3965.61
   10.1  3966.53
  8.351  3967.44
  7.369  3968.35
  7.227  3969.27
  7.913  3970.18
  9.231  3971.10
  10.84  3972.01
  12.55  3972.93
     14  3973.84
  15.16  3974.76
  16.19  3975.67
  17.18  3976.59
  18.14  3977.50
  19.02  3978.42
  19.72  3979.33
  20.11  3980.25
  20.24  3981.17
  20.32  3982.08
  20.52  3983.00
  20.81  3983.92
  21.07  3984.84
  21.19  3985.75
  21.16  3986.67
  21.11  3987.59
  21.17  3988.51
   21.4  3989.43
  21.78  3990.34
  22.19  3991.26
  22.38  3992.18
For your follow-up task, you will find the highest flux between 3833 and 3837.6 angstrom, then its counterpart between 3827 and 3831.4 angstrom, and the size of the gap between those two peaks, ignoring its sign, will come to 3.4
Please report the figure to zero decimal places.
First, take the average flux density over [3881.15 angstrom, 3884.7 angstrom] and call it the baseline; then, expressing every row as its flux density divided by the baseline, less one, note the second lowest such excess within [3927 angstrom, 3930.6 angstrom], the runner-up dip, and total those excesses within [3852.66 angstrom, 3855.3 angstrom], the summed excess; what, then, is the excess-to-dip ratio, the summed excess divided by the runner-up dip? -1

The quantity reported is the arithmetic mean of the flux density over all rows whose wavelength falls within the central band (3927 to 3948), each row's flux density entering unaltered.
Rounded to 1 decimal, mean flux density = 13.8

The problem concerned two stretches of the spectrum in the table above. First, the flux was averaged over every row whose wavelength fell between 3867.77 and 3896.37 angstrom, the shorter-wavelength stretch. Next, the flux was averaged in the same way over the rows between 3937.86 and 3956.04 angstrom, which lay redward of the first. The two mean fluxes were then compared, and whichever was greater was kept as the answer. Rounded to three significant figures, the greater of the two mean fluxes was 18.8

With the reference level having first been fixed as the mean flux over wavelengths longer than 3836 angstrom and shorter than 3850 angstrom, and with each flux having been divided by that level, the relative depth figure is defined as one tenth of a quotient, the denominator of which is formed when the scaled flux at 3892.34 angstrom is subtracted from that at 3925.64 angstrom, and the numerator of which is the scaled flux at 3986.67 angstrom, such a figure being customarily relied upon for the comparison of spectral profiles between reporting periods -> 1.8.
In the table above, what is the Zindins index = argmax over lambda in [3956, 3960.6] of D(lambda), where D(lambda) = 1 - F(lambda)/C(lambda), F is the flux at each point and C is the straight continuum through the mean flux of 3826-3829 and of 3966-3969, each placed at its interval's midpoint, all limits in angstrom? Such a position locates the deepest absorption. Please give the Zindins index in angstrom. 3960.14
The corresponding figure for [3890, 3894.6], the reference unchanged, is 3890.54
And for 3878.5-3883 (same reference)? 3882.49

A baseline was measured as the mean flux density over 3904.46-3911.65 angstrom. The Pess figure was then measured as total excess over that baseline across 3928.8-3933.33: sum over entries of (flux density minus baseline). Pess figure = -45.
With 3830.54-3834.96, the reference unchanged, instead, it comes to -31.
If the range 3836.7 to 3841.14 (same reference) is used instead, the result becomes -27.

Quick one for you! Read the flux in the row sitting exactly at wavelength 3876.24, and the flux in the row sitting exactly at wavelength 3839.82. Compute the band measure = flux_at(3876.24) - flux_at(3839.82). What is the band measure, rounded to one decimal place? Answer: 4.4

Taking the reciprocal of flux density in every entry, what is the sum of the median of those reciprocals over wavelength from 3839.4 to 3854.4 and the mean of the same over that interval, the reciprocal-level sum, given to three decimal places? 0.106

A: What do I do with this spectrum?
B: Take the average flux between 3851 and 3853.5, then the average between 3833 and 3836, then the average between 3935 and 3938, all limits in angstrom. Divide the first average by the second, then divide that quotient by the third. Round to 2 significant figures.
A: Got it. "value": 0.17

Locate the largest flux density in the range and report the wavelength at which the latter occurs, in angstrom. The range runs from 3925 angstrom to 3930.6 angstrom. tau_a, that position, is 3925.64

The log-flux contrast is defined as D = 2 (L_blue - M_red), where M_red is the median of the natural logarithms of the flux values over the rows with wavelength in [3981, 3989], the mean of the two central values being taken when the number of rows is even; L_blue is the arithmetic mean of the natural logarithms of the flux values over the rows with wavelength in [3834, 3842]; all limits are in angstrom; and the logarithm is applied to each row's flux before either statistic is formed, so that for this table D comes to -0.90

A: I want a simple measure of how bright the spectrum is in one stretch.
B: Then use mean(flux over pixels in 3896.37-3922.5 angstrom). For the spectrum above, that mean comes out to 18.2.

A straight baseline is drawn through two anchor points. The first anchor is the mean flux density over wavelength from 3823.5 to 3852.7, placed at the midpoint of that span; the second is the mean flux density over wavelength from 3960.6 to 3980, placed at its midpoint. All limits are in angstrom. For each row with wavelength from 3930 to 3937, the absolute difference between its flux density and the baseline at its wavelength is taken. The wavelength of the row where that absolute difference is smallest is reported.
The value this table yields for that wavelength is 3930.16 angstrom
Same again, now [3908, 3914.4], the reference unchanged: 3913.91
